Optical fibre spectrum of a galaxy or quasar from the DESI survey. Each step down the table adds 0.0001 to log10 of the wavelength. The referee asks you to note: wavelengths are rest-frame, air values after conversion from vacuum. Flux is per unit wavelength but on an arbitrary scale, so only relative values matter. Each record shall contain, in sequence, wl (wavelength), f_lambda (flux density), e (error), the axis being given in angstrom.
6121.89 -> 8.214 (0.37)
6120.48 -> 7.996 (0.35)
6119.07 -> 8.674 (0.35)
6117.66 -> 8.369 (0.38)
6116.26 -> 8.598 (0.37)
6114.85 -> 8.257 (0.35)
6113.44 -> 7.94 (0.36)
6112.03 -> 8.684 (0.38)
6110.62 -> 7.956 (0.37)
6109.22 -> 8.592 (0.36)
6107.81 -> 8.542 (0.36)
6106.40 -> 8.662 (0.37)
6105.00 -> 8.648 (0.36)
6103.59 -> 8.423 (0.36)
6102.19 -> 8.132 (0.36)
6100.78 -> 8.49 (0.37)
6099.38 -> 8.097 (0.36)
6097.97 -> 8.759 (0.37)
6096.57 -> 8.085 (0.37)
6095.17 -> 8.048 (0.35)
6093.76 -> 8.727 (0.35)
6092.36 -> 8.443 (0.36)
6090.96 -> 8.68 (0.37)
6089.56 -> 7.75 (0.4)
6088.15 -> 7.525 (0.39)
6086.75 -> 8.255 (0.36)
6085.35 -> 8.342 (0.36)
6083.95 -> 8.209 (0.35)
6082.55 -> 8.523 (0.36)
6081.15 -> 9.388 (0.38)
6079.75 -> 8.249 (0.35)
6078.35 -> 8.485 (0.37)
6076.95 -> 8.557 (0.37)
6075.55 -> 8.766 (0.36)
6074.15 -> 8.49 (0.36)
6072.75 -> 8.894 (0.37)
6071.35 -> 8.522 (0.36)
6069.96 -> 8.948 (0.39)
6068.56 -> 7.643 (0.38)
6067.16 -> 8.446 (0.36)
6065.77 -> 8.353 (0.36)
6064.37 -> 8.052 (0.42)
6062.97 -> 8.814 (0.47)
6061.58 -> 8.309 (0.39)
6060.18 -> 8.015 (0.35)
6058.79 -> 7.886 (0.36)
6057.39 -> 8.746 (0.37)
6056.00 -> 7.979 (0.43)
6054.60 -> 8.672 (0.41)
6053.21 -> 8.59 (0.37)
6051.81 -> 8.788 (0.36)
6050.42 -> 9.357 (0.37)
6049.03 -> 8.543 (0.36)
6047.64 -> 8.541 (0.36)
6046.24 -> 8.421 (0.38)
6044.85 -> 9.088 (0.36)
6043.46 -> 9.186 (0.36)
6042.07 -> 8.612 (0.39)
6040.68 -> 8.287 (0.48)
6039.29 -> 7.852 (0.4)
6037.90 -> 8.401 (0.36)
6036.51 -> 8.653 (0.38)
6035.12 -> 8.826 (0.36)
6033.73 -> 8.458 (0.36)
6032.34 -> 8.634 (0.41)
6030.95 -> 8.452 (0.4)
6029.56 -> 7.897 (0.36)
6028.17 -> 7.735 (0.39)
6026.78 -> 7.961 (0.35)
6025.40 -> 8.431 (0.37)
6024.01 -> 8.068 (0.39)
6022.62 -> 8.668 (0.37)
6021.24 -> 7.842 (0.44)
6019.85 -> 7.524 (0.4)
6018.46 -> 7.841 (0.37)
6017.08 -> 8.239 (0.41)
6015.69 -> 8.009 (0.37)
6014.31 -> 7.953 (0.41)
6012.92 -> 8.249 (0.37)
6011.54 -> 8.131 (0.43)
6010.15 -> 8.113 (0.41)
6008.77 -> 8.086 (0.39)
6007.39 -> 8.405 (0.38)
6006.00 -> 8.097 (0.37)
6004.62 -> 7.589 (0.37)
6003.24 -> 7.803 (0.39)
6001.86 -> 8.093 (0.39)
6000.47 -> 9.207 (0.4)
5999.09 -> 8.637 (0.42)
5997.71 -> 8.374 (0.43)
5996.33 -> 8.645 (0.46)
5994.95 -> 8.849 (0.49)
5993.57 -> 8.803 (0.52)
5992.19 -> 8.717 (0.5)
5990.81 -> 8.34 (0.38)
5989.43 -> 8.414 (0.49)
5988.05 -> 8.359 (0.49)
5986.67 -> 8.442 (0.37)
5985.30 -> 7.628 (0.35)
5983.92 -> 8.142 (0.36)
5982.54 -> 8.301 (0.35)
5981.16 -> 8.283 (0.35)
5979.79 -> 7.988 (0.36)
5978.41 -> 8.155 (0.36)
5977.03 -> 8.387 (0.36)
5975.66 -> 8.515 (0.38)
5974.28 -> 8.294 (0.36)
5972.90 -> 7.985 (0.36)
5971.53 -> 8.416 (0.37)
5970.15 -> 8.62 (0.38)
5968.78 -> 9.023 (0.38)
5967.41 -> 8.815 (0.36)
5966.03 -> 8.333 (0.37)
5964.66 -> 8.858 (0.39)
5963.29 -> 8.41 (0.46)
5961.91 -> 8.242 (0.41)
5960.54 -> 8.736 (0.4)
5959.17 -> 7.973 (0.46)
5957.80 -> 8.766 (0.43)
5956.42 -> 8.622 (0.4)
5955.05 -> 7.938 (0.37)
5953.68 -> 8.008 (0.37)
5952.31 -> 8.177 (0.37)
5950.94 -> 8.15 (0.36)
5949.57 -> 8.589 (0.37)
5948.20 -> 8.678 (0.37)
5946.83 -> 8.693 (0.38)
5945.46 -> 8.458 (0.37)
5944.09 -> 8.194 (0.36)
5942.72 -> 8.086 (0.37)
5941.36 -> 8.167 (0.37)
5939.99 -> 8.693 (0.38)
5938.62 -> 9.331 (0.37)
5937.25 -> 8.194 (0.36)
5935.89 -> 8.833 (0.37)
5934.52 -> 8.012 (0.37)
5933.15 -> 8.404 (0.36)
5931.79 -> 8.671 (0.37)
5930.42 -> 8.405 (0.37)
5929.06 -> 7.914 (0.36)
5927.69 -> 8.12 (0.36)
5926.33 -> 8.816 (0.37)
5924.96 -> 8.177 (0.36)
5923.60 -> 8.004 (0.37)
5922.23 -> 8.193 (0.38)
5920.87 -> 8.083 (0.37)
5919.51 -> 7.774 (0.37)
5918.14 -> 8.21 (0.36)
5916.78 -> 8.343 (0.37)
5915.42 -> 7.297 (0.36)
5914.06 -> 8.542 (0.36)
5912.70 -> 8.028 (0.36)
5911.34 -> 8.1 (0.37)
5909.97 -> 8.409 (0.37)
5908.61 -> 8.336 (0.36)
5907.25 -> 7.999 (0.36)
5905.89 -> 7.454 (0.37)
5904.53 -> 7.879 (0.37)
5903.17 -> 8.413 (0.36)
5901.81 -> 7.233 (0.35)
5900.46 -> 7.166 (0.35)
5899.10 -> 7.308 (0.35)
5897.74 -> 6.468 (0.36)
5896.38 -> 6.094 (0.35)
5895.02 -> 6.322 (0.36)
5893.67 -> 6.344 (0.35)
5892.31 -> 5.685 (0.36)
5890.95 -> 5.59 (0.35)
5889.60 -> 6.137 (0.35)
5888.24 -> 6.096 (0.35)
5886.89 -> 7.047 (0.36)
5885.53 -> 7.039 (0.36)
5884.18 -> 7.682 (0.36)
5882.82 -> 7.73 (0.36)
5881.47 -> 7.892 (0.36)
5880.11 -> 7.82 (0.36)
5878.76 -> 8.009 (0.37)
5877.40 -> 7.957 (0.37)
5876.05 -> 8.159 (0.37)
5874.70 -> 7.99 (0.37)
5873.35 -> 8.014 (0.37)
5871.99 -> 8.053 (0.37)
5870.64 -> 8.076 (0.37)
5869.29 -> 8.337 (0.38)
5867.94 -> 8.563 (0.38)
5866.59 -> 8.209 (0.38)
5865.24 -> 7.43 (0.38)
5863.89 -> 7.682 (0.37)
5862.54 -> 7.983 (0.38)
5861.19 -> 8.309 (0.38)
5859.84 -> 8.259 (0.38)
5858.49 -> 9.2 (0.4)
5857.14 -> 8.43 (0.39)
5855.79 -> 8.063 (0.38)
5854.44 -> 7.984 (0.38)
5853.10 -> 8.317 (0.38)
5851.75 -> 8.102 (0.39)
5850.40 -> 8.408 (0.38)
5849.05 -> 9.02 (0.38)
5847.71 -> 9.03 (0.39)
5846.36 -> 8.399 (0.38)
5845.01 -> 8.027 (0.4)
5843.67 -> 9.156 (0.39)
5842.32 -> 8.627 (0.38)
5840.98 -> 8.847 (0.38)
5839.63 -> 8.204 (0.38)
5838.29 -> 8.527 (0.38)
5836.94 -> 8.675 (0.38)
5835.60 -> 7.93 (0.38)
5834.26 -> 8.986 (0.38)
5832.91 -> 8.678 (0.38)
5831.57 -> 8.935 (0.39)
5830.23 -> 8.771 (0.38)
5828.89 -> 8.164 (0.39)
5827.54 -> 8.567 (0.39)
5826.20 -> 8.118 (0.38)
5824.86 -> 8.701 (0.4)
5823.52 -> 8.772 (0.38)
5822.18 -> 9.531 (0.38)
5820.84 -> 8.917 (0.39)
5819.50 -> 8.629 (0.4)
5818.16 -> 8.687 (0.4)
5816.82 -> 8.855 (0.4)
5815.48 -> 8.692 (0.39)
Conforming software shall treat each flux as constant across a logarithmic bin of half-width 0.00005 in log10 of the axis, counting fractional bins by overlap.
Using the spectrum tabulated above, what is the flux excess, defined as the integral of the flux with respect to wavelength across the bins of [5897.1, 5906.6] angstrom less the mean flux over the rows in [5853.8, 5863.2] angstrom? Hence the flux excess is 62.2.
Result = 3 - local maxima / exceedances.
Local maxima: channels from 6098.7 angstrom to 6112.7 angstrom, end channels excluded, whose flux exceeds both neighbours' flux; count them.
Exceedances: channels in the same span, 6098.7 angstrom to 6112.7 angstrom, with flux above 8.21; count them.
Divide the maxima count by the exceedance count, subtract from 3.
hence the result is 2.57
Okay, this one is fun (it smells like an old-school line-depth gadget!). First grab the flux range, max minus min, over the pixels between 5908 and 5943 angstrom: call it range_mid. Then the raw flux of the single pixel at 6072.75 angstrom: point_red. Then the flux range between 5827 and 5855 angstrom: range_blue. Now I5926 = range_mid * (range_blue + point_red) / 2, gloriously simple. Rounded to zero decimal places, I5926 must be 10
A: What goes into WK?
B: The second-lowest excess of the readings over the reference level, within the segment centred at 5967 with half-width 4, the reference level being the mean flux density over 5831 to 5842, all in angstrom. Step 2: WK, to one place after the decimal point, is -0.2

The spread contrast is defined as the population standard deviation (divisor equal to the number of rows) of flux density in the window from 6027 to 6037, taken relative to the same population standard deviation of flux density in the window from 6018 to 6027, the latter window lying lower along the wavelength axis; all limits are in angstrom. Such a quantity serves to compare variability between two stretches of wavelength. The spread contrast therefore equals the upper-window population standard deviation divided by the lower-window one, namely 1.05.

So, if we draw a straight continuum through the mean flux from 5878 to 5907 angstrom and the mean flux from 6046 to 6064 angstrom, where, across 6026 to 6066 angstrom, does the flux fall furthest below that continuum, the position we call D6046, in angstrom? 6058.79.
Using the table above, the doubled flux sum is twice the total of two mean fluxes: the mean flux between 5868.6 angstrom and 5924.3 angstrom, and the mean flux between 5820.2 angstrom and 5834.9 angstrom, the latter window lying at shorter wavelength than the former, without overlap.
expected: 32.6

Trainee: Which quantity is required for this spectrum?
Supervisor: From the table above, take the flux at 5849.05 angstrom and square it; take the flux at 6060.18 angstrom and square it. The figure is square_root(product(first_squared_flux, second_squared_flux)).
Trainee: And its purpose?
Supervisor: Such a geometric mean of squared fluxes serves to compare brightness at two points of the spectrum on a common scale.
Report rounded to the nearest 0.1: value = 72.3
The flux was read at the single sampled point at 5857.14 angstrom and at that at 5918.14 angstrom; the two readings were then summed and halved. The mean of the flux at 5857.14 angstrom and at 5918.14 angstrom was 8.32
